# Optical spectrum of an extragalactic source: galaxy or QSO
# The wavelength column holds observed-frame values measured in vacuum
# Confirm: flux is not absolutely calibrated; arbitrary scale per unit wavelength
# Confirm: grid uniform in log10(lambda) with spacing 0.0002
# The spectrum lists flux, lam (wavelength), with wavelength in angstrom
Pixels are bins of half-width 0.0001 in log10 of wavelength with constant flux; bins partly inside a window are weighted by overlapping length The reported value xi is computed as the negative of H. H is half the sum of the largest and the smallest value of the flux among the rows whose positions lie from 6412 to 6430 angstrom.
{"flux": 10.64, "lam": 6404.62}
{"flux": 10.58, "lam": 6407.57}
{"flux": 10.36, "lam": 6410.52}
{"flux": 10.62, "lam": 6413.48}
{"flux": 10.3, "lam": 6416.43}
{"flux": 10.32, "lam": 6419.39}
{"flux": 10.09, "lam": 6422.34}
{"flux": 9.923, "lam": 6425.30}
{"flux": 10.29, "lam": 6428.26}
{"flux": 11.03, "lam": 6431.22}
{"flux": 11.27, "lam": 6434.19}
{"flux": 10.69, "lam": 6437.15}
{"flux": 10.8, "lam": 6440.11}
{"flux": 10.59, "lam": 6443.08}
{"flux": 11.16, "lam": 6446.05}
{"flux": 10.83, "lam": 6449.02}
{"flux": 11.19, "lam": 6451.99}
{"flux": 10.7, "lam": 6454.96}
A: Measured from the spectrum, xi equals -10.3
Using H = 10.3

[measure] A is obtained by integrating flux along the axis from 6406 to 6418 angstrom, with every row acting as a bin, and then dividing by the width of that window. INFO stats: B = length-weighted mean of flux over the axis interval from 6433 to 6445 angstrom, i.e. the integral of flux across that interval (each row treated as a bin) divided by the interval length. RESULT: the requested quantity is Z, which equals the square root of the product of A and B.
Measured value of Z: 10.6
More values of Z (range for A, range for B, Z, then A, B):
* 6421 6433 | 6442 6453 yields 10.6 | 10.4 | 10.9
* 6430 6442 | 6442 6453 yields 10.9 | 10.9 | 10.9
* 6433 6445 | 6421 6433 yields 10.6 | 10.8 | 10.4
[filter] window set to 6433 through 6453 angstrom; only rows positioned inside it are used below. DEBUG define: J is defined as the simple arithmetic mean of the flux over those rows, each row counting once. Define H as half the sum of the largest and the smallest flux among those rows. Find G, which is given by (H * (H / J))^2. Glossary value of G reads 119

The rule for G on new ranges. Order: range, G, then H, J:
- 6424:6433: 111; 10.5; 10.41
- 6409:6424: 108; 10.4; 10.34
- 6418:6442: 113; 10.6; 10.55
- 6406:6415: 109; 10.5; 10.52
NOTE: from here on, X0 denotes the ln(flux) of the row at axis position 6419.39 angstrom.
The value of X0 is 2.33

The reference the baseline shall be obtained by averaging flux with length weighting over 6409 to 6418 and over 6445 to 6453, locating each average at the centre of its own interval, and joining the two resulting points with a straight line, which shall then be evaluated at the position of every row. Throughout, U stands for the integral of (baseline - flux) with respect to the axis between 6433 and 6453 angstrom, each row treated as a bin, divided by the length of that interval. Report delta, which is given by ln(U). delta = -4.0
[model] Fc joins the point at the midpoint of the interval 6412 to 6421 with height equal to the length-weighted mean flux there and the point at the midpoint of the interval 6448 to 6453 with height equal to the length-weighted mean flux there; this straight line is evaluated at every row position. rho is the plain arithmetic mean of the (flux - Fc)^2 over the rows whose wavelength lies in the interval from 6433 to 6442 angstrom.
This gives 0.102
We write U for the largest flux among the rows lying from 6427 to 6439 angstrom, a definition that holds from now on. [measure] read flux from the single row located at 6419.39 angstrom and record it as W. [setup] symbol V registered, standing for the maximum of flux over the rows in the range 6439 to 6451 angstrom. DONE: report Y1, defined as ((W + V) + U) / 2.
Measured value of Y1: 16.4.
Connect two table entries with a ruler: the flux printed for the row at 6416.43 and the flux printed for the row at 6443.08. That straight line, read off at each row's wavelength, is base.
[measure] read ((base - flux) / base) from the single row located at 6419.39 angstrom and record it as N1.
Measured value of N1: 0.001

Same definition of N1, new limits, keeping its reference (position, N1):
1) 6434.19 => -0.074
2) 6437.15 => -0.016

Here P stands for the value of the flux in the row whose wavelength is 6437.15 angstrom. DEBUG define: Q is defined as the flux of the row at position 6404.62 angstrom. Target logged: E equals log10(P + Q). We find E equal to 1.33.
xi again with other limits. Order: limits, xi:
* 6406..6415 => -10.5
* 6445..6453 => -11.0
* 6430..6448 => -10.9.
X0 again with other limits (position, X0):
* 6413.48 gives 2.36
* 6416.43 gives 2.33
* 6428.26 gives 2.33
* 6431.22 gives 2.40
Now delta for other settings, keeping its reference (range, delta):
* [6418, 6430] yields -0.8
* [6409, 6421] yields -3.0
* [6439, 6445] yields -1.6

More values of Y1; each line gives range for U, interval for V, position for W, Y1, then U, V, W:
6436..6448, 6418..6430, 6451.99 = 16.3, 11.16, 10.32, 11.19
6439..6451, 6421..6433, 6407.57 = 16.4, 11.16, 11.03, 10.58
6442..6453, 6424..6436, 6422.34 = 16.3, 11.19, 11.27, 10.09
